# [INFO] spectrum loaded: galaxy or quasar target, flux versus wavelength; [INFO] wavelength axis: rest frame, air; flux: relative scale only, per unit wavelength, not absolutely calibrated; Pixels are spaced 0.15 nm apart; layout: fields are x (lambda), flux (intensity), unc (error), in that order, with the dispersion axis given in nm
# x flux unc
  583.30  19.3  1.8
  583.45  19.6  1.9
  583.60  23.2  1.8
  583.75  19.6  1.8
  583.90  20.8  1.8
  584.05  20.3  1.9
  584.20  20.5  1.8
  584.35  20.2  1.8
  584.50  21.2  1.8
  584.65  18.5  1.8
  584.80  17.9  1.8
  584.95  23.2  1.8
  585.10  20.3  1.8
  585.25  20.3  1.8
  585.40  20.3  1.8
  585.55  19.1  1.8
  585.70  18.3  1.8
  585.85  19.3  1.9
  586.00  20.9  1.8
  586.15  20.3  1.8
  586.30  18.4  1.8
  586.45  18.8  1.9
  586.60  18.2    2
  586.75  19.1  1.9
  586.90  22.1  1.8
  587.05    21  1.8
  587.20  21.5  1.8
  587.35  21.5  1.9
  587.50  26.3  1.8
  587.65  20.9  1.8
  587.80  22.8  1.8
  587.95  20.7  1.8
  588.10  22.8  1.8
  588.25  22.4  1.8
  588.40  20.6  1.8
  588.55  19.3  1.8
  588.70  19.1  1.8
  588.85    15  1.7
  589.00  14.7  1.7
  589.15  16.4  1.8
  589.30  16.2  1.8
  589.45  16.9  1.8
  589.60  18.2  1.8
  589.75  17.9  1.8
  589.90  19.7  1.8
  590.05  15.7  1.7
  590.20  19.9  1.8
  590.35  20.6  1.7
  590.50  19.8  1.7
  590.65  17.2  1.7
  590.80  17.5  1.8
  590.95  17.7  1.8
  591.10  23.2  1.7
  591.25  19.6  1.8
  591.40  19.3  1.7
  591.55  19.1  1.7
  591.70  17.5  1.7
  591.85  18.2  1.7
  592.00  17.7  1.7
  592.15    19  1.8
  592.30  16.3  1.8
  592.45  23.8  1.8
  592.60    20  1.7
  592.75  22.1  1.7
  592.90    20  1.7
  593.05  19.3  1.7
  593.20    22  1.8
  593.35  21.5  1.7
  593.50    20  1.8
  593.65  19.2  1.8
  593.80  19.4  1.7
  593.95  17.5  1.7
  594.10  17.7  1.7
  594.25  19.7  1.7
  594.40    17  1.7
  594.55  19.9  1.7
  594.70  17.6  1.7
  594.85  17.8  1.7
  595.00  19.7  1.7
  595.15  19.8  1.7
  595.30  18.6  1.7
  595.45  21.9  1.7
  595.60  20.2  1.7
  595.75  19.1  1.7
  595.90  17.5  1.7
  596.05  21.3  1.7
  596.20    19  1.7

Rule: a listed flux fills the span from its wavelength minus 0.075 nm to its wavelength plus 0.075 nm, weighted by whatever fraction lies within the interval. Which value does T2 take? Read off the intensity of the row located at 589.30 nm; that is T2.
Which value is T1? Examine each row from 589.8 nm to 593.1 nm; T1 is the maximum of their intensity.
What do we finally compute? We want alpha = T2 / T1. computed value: 0.68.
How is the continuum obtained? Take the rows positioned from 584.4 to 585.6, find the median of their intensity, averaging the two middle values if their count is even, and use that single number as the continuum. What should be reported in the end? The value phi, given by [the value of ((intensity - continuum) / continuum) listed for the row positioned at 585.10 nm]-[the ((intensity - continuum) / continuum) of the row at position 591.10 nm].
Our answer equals -0.14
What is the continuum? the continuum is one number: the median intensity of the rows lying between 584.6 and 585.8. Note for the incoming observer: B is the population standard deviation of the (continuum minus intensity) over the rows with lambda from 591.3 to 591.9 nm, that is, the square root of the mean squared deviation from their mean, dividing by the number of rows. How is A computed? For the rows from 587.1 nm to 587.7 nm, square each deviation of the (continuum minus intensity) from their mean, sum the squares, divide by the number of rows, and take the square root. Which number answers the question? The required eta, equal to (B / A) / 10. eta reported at 0.033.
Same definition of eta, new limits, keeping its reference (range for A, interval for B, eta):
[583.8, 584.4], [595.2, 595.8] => 0.552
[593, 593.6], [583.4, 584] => 0.134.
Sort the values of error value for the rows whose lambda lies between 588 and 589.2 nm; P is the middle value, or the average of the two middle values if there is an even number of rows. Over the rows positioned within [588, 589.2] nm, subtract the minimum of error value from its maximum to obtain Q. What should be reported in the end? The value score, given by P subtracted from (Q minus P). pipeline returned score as -3.50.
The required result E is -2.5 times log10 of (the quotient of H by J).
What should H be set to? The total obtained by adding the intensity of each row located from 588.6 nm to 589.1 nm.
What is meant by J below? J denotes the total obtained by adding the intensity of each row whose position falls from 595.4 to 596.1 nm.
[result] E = 0.8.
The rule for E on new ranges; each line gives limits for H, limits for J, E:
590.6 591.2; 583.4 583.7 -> -0.6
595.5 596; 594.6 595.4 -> 0.5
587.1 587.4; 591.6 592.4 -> 0.8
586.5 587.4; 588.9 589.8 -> -0.2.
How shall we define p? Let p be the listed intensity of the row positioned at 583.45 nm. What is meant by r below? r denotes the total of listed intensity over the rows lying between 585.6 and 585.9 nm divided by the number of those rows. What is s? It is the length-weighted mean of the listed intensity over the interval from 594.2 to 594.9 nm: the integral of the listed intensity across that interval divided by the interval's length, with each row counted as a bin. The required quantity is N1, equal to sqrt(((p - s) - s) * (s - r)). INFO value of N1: 3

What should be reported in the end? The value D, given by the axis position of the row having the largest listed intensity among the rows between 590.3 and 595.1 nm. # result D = 592.45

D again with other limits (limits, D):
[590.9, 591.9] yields 591.10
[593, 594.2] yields 593.20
